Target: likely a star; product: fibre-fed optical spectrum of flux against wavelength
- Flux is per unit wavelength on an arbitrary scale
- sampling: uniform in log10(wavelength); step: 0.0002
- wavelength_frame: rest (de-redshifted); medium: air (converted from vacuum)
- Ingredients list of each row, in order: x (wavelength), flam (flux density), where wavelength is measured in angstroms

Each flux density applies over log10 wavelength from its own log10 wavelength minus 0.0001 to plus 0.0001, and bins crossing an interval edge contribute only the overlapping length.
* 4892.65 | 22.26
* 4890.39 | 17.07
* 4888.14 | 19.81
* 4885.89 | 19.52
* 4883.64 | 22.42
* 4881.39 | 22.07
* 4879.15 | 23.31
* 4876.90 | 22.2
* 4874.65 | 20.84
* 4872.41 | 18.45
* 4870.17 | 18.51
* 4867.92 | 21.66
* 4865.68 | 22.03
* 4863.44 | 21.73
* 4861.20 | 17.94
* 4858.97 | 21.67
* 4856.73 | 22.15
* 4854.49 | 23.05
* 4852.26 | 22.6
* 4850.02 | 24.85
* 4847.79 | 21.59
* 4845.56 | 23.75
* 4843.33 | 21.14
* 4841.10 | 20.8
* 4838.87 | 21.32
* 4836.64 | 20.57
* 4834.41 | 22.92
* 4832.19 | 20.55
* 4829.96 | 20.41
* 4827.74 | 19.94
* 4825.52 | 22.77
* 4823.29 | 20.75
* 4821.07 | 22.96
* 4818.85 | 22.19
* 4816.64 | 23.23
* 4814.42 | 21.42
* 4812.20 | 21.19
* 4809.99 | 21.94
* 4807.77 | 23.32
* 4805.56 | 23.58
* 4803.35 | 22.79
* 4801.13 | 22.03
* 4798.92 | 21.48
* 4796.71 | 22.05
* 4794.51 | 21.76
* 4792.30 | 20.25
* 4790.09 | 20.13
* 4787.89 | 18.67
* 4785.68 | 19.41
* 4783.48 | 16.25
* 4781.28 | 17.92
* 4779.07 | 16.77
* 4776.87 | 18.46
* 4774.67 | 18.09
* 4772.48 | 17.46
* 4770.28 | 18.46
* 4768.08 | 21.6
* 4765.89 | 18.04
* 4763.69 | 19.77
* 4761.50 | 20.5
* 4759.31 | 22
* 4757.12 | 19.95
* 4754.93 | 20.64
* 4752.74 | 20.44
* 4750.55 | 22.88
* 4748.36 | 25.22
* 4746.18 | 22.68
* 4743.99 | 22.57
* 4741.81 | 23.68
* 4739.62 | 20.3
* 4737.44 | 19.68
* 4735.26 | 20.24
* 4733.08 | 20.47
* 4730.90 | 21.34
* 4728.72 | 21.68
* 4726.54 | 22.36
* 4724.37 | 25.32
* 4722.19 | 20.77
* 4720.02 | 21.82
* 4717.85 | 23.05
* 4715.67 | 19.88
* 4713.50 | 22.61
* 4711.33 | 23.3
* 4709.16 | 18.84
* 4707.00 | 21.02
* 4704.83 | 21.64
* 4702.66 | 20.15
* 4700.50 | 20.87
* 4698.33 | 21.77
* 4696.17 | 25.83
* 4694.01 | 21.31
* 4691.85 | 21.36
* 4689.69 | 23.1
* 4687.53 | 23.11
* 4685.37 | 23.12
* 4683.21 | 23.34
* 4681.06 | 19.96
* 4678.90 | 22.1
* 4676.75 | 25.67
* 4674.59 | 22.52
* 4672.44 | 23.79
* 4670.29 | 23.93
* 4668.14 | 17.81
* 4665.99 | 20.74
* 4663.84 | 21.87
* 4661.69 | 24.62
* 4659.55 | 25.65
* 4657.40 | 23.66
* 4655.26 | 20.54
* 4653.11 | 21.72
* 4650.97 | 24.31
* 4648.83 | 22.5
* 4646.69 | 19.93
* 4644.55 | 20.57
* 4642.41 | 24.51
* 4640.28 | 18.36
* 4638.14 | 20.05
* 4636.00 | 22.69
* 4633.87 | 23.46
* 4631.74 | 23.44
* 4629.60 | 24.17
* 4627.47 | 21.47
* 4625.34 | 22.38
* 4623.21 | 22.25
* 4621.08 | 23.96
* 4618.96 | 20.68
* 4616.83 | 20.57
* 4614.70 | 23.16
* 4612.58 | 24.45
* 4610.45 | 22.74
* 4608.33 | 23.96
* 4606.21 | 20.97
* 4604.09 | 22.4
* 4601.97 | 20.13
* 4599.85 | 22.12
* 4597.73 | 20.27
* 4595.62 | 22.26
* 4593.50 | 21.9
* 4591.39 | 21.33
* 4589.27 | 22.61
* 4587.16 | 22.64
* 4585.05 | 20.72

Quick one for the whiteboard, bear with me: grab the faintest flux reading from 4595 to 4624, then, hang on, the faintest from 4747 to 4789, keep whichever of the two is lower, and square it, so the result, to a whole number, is 264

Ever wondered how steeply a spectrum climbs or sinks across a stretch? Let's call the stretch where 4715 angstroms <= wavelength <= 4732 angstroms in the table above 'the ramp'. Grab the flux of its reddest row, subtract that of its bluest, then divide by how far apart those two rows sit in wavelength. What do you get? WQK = 0.10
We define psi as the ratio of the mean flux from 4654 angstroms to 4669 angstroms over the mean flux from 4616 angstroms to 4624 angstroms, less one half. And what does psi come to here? 0.51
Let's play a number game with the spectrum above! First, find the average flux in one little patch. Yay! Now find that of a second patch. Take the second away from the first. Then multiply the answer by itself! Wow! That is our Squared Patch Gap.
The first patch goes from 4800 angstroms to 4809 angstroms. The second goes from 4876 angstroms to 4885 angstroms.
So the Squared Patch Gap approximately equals 0.2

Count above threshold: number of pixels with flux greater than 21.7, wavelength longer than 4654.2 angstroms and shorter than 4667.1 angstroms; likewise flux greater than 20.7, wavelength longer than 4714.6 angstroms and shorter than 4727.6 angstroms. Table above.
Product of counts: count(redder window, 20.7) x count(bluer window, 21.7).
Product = 20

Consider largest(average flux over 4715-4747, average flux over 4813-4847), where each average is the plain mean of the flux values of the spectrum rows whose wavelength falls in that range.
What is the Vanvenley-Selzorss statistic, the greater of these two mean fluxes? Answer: 21.7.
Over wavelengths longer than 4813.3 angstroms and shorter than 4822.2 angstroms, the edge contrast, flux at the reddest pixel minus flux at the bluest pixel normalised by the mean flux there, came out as 0.07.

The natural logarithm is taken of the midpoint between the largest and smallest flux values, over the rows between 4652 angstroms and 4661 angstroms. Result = 3.14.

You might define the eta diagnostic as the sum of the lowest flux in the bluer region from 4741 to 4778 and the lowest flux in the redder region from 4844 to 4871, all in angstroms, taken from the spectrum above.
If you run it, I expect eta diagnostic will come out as 35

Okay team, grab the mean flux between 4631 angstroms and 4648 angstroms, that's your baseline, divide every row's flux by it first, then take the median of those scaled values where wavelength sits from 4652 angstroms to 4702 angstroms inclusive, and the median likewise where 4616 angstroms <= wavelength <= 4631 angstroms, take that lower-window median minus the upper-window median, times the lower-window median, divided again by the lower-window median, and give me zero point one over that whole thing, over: -8.0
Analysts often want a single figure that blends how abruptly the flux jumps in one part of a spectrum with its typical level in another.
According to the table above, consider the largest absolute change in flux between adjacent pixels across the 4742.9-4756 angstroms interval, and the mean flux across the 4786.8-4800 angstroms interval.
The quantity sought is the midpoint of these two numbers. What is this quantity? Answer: 11.6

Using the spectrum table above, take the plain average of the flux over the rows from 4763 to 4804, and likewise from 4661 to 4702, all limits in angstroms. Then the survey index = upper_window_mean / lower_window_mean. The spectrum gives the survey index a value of 0.87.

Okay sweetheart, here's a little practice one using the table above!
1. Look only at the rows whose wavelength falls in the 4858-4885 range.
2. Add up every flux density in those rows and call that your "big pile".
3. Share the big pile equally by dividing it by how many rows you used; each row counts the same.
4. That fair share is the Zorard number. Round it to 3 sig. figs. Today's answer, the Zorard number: 21.1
